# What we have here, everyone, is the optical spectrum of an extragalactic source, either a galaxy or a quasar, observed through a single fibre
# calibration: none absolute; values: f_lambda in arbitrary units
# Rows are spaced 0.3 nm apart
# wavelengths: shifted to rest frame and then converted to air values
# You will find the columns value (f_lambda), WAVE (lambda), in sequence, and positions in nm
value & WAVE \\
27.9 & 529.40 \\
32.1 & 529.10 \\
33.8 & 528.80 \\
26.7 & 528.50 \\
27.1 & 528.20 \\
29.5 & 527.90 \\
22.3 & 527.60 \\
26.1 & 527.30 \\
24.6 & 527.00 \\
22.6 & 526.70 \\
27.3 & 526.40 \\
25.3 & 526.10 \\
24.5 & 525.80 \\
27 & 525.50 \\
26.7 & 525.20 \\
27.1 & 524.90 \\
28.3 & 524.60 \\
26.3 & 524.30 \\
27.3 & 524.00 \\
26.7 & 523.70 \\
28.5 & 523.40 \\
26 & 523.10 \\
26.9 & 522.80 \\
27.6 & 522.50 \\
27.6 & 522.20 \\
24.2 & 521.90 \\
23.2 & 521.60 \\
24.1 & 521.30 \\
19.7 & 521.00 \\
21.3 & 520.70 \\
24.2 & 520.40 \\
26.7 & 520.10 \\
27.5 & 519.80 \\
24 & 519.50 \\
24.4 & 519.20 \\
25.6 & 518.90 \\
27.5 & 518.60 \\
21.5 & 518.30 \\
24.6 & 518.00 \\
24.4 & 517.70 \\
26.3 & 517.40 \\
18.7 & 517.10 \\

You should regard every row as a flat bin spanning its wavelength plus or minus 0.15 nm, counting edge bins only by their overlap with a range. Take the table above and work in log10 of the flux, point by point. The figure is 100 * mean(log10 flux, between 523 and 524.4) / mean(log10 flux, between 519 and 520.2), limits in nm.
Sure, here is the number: 102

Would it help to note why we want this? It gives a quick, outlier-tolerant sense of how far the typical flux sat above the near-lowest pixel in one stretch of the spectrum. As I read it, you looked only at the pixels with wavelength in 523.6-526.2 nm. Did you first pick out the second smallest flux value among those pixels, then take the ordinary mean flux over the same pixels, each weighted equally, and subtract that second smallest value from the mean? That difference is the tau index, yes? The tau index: 1.3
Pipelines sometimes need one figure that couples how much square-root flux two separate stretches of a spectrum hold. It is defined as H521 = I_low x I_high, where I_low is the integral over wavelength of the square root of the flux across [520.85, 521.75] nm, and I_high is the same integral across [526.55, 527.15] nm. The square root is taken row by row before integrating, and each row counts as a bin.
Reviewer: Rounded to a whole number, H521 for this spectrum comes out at 12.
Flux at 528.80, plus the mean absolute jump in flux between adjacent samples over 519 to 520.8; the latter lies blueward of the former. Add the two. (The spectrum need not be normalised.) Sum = 35.8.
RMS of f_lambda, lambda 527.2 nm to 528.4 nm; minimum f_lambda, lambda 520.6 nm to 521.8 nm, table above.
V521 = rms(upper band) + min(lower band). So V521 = 46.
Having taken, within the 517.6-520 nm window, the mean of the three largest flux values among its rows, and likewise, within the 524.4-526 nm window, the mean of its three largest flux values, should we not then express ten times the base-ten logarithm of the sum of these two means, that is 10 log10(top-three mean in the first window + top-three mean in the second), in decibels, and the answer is 17.4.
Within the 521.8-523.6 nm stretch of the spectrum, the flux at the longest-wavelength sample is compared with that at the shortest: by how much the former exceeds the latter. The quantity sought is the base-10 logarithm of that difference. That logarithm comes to 0.6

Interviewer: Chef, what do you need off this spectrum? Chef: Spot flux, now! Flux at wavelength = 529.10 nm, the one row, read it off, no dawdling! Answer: 32.1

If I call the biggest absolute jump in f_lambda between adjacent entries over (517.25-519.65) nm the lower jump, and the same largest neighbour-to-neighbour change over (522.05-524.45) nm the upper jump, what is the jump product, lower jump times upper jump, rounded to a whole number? 15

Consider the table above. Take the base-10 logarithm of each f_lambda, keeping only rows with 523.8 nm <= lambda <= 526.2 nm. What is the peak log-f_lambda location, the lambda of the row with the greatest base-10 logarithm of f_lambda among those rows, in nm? 524.60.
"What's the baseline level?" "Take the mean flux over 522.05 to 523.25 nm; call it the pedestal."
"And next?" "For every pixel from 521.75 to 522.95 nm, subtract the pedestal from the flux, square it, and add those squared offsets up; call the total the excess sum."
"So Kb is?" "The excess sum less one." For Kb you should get 7.7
